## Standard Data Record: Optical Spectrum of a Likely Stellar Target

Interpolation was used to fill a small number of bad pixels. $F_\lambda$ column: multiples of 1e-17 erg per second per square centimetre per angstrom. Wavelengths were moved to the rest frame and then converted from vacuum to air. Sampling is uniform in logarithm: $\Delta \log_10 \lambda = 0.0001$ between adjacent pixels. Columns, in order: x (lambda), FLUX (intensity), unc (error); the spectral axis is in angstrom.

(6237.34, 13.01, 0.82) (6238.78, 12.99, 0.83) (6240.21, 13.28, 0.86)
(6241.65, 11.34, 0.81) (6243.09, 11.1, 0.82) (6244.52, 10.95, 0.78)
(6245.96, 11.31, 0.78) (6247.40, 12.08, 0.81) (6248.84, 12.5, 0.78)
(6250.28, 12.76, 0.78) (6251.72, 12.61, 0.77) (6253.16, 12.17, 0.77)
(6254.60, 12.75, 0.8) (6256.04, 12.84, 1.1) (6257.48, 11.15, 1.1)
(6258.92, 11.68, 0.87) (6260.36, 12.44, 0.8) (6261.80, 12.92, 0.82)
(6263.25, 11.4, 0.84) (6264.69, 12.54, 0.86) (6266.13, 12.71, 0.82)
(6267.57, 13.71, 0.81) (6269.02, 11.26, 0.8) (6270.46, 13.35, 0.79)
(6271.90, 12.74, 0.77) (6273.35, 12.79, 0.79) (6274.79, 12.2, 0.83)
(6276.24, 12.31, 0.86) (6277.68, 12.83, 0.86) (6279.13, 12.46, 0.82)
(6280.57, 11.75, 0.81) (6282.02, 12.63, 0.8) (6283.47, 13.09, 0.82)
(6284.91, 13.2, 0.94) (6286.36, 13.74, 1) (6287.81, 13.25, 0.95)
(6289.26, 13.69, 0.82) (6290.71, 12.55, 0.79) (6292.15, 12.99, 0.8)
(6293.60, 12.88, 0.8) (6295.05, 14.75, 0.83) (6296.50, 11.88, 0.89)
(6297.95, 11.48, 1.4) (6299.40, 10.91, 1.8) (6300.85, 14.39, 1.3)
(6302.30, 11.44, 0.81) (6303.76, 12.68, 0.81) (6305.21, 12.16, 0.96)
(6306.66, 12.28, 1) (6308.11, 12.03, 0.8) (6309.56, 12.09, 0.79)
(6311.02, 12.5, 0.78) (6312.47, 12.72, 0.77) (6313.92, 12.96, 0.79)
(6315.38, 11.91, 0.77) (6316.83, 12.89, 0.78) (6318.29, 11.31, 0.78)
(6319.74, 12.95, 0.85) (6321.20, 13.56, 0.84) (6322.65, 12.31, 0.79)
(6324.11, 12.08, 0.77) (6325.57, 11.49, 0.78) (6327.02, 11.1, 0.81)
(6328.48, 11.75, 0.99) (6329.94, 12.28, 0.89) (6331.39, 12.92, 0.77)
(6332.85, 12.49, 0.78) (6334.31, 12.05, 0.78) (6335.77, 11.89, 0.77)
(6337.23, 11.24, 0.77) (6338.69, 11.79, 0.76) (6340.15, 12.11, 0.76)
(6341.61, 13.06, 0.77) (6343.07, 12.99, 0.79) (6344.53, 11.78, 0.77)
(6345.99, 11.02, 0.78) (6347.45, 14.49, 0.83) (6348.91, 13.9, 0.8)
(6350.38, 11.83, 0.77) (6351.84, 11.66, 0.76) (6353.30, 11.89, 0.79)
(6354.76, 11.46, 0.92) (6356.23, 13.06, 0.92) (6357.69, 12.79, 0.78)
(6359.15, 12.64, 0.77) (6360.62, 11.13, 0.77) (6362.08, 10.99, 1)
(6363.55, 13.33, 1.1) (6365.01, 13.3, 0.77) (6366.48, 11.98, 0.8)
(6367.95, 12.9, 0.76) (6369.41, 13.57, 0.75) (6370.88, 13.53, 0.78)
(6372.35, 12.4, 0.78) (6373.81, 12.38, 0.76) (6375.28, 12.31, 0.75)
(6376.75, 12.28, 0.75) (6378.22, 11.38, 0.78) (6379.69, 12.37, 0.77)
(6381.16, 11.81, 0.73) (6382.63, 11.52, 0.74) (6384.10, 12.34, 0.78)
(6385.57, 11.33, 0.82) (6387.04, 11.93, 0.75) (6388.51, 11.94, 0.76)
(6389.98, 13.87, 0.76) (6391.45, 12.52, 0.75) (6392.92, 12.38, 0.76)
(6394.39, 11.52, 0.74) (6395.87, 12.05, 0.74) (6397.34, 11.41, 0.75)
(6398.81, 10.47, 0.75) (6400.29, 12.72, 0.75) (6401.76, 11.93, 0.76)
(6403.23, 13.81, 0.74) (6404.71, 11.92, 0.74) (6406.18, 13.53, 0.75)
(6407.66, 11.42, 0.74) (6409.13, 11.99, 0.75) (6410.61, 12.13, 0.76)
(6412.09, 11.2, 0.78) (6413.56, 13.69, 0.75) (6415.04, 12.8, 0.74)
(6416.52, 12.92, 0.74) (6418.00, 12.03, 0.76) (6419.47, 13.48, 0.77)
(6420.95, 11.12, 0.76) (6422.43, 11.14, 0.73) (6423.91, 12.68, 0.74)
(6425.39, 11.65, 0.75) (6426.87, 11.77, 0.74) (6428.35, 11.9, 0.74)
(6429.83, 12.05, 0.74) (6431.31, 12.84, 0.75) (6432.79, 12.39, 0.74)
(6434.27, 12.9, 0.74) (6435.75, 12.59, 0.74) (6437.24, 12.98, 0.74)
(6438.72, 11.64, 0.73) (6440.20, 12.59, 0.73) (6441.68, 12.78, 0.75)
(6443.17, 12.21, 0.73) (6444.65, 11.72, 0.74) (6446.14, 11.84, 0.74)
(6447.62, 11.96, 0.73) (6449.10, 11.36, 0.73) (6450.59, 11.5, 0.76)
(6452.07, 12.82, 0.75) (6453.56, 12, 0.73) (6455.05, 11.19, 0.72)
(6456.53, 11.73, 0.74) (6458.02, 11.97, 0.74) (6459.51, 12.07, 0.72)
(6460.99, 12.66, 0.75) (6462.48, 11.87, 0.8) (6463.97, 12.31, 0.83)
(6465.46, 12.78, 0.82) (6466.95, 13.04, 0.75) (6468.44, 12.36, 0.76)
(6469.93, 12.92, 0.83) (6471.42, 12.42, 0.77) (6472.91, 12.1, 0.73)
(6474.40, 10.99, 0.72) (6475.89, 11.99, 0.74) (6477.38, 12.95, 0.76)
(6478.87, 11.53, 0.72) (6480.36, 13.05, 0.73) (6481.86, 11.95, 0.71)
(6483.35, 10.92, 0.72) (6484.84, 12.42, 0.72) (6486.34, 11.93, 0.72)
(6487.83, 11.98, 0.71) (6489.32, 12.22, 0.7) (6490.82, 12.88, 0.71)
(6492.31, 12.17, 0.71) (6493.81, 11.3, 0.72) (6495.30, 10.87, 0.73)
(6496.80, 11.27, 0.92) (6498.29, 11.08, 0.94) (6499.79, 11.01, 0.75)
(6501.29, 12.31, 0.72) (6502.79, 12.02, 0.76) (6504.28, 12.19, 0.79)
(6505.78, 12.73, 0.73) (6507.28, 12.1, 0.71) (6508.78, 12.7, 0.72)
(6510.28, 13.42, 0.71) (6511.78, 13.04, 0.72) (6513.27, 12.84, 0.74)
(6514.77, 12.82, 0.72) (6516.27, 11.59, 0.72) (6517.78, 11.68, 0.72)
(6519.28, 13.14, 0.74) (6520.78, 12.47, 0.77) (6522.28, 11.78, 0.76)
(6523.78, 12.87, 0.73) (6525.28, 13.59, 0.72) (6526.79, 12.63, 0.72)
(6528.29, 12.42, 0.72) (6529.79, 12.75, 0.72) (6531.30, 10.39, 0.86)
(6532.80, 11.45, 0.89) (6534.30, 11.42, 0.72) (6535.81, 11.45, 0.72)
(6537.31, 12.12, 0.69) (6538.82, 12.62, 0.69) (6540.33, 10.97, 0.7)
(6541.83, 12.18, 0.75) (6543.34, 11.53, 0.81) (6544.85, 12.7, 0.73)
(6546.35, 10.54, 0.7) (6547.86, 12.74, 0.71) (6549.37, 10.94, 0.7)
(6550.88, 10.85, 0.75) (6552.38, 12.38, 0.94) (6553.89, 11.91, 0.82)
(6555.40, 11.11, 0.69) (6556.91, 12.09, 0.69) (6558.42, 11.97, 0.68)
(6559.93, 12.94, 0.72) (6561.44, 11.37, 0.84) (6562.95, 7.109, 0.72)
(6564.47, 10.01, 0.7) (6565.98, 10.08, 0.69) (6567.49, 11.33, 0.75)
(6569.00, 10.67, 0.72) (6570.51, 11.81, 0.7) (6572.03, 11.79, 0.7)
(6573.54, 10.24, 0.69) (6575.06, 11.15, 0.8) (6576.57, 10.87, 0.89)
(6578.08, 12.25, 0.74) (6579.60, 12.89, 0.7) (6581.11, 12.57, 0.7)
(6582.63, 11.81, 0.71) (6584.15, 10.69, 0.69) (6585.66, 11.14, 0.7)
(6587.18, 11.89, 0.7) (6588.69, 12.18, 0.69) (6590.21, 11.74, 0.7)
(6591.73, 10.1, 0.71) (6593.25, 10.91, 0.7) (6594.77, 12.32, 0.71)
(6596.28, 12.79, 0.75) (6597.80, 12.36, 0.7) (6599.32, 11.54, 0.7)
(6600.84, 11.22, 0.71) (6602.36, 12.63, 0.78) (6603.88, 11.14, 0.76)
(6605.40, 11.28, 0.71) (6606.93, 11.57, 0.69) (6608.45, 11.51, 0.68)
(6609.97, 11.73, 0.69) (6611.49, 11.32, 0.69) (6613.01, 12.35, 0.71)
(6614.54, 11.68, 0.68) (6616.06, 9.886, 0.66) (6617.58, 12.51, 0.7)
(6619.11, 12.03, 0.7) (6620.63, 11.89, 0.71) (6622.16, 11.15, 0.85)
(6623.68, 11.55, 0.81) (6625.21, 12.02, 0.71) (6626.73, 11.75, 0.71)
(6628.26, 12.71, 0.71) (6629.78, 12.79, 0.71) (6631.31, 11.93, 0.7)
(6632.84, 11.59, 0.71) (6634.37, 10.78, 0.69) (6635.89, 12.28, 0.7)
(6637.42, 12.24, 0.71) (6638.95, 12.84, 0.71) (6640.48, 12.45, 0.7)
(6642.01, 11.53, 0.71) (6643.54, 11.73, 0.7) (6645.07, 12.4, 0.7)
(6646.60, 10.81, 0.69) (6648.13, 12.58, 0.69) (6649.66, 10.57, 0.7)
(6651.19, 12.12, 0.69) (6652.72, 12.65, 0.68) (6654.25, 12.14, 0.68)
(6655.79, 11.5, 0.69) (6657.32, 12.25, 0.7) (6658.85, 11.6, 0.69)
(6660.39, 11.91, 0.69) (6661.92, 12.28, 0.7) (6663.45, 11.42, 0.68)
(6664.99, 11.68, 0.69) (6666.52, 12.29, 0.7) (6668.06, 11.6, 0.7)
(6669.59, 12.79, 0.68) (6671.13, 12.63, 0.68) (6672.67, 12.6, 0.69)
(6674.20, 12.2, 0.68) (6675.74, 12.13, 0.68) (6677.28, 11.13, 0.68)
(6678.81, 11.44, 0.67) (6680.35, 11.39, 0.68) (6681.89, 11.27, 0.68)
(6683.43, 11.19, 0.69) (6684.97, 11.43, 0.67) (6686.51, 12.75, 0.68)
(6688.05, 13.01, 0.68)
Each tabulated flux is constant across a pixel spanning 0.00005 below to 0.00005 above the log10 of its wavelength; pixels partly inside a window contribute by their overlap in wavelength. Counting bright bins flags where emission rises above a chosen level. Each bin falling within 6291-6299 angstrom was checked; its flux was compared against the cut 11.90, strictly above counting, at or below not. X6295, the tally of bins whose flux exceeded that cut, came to 3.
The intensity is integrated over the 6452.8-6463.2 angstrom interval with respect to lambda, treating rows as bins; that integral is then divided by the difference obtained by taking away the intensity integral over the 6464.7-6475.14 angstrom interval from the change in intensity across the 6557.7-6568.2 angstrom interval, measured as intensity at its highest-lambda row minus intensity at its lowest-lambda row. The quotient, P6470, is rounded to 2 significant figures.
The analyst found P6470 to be -0.96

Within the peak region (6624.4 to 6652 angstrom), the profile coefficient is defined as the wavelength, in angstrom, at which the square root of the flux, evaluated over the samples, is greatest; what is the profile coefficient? 6638.95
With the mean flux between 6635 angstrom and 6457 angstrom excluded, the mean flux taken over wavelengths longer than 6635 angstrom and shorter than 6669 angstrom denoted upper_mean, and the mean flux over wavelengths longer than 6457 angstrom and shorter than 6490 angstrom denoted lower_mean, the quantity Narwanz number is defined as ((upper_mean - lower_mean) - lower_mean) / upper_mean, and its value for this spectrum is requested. -1.04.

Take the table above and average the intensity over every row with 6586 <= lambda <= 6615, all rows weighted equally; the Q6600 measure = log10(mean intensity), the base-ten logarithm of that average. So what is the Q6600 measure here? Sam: 1.07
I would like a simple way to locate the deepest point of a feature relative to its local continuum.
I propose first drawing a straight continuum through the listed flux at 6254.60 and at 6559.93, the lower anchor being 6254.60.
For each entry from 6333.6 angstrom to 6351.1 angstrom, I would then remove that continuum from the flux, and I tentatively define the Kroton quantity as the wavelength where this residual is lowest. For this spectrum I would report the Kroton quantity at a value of 6345.99 angstrom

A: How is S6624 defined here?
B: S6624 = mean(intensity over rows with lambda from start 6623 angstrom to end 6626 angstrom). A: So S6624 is 11.8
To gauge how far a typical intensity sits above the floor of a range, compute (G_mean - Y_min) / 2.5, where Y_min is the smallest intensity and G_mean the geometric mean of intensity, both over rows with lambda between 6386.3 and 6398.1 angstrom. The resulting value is 0.31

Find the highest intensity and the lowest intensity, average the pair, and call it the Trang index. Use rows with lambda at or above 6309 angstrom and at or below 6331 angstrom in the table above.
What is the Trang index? 12.3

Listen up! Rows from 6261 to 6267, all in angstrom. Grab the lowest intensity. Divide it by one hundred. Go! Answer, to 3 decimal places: 0.114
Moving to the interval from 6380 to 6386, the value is 0.113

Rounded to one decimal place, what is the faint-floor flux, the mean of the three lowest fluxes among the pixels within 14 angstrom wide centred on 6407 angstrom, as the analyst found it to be 11.5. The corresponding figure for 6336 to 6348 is 11.3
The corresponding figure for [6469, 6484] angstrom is 11.1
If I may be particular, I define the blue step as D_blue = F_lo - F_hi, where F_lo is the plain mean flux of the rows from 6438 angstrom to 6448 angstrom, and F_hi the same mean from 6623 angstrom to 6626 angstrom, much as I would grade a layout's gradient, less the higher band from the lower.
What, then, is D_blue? 0.3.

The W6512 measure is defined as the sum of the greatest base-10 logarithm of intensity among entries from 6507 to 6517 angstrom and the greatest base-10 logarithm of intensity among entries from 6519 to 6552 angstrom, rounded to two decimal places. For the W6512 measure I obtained 2.26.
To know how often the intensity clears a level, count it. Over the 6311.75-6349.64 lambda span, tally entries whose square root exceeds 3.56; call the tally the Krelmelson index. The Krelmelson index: 10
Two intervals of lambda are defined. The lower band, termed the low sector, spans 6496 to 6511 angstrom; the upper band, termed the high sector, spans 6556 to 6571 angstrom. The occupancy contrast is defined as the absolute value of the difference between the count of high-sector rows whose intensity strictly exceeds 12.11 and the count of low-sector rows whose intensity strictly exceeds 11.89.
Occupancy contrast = 6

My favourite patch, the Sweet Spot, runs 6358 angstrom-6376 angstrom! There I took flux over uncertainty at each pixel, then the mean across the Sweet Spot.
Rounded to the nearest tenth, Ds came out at 15.6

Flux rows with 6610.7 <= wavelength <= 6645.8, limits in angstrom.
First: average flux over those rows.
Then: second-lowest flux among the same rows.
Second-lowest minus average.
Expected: -1.11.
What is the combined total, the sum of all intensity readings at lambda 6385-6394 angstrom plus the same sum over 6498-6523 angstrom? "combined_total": 283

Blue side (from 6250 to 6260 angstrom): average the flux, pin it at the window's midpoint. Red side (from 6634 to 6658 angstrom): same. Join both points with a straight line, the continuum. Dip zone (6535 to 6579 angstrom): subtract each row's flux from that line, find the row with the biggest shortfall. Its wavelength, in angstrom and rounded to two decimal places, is 6562.95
